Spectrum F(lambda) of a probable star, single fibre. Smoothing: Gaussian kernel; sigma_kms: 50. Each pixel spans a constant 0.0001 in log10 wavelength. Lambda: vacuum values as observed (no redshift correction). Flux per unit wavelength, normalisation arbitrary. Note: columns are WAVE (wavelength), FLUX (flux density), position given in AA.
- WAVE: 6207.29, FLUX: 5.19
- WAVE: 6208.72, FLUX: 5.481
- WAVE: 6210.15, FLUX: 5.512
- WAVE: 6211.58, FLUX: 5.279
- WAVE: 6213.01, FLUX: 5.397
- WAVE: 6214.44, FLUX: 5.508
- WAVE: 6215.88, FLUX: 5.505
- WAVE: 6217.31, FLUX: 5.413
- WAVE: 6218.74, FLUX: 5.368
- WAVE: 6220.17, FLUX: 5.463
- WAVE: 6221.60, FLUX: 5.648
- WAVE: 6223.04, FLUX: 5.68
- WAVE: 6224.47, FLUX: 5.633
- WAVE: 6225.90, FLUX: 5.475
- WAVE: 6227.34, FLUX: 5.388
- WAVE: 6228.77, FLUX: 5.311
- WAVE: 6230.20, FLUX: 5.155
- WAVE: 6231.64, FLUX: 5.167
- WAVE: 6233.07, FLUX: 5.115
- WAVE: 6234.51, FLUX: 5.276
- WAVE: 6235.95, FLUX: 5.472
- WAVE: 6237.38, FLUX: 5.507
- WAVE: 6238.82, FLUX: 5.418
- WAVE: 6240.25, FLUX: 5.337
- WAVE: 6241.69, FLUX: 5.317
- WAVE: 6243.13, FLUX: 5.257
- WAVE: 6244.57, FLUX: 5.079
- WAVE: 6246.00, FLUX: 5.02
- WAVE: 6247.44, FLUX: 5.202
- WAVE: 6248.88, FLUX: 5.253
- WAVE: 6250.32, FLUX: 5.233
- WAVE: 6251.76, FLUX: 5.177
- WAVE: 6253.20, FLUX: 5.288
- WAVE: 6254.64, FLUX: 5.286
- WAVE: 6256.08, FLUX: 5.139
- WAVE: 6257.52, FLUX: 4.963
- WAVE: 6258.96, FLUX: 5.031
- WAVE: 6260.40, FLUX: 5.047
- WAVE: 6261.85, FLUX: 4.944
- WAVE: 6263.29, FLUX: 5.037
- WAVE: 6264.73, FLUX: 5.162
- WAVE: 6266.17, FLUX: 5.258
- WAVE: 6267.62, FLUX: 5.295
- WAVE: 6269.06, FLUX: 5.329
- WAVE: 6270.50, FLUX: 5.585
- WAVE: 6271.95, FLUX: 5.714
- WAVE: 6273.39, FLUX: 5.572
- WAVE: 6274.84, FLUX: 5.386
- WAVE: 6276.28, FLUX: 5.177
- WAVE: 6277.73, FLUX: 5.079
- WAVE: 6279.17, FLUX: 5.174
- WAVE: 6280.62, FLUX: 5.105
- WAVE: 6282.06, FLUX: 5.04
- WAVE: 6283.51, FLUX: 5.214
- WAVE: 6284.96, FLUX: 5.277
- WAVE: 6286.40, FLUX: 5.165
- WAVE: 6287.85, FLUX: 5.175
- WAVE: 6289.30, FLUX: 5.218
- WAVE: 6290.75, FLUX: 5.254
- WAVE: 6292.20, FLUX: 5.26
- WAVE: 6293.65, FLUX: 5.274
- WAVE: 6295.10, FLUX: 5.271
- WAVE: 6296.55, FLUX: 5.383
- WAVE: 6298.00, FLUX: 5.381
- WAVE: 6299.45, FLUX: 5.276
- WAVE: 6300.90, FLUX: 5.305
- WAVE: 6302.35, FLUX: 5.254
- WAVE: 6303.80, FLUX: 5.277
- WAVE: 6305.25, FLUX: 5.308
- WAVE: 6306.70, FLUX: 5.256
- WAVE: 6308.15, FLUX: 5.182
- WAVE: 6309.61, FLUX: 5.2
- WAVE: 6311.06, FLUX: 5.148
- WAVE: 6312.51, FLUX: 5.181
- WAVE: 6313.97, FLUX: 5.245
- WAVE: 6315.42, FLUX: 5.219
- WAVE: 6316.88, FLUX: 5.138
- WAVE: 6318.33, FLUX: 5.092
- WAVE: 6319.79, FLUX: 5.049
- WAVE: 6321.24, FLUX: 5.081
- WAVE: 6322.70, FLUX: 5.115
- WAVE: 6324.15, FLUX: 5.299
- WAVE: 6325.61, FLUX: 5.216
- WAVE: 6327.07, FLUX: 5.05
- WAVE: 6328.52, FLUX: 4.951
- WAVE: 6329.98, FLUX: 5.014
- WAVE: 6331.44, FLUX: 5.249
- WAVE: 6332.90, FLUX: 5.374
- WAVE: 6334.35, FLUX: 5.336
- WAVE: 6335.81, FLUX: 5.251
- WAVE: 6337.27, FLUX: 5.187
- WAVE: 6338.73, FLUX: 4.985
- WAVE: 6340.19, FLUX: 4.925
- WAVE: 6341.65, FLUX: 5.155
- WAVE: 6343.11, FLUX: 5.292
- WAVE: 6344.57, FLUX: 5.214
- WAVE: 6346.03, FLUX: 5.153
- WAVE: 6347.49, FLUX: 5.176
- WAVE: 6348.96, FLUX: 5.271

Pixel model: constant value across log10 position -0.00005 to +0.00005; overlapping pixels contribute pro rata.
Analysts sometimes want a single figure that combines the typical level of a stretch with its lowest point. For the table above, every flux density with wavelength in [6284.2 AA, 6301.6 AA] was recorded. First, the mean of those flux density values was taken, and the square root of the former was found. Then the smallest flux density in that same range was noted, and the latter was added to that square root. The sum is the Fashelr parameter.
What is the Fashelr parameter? 7.46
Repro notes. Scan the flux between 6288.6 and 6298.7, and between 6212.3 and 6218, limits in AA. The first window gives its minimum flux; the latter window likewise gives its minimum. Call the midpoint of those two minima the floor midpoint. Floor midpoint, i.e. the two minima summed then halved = 5.31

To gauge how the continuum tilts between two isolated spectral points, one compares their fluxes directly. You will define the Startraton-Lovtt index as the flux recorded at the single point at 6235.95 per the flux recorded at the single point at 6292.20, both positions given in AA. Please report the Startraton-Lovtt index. 1.04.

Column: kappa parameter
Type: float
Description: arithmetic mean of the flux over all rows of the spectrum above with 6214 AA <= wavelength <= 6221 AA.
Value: 5.45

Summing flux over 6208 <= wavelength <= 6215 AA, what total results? 27.2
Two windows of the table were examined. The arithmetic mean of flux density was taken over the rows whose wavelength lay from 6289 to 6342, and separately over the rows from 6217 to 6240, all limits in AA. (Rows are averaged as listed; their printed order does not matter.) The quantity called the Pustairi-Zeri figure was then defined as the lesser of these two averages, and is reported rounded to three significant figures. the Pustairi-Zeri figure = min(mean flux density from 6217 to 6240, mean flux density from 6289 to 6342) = 5.20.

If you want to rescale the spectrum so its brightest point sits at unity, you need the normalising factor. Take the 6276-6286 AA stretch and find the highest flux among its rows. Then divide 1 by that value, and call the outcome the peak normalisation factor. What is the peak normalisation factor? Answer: 0.190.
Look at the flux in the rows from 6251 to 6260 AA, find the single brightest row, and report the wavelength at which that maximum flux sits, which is 6253.20 AA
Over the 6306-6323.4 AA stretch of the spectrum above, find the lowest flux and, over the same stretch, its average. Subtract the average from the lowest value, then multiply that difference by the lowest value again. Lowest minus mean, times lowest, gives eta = -0.55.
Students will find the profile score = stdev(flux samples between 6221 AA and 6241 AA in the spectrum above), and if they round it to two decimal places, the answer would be 0.18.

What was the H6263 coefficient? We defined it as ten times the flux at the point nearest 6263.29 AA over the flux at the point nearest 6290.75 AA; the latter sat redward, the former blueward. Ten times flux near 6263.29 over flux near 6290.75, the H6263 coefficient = 9.6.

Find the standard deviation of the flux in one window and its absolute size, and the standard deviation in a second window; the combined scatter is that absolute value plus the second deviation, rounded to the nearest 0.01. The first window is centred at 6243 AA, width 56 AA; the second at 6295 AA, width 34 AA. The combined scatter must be 0.27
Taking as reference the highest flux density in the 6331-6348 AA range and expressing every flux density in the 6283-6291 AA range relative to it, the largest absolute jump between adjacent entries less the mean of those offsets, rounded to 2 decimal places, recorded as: 0.27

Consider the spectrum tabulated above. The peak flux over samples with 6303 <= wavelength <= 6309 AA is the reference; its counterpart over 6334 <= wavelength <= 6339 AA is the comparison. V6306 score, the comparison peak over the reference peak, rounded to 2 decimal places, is 1.01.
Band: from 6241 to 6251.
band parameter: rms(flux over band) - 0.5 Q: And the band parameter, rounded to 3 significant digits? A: 4.70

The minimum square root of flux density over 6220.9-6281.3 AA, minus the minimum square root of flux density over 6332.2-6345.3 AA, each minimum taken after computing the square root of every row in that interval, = 0.00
